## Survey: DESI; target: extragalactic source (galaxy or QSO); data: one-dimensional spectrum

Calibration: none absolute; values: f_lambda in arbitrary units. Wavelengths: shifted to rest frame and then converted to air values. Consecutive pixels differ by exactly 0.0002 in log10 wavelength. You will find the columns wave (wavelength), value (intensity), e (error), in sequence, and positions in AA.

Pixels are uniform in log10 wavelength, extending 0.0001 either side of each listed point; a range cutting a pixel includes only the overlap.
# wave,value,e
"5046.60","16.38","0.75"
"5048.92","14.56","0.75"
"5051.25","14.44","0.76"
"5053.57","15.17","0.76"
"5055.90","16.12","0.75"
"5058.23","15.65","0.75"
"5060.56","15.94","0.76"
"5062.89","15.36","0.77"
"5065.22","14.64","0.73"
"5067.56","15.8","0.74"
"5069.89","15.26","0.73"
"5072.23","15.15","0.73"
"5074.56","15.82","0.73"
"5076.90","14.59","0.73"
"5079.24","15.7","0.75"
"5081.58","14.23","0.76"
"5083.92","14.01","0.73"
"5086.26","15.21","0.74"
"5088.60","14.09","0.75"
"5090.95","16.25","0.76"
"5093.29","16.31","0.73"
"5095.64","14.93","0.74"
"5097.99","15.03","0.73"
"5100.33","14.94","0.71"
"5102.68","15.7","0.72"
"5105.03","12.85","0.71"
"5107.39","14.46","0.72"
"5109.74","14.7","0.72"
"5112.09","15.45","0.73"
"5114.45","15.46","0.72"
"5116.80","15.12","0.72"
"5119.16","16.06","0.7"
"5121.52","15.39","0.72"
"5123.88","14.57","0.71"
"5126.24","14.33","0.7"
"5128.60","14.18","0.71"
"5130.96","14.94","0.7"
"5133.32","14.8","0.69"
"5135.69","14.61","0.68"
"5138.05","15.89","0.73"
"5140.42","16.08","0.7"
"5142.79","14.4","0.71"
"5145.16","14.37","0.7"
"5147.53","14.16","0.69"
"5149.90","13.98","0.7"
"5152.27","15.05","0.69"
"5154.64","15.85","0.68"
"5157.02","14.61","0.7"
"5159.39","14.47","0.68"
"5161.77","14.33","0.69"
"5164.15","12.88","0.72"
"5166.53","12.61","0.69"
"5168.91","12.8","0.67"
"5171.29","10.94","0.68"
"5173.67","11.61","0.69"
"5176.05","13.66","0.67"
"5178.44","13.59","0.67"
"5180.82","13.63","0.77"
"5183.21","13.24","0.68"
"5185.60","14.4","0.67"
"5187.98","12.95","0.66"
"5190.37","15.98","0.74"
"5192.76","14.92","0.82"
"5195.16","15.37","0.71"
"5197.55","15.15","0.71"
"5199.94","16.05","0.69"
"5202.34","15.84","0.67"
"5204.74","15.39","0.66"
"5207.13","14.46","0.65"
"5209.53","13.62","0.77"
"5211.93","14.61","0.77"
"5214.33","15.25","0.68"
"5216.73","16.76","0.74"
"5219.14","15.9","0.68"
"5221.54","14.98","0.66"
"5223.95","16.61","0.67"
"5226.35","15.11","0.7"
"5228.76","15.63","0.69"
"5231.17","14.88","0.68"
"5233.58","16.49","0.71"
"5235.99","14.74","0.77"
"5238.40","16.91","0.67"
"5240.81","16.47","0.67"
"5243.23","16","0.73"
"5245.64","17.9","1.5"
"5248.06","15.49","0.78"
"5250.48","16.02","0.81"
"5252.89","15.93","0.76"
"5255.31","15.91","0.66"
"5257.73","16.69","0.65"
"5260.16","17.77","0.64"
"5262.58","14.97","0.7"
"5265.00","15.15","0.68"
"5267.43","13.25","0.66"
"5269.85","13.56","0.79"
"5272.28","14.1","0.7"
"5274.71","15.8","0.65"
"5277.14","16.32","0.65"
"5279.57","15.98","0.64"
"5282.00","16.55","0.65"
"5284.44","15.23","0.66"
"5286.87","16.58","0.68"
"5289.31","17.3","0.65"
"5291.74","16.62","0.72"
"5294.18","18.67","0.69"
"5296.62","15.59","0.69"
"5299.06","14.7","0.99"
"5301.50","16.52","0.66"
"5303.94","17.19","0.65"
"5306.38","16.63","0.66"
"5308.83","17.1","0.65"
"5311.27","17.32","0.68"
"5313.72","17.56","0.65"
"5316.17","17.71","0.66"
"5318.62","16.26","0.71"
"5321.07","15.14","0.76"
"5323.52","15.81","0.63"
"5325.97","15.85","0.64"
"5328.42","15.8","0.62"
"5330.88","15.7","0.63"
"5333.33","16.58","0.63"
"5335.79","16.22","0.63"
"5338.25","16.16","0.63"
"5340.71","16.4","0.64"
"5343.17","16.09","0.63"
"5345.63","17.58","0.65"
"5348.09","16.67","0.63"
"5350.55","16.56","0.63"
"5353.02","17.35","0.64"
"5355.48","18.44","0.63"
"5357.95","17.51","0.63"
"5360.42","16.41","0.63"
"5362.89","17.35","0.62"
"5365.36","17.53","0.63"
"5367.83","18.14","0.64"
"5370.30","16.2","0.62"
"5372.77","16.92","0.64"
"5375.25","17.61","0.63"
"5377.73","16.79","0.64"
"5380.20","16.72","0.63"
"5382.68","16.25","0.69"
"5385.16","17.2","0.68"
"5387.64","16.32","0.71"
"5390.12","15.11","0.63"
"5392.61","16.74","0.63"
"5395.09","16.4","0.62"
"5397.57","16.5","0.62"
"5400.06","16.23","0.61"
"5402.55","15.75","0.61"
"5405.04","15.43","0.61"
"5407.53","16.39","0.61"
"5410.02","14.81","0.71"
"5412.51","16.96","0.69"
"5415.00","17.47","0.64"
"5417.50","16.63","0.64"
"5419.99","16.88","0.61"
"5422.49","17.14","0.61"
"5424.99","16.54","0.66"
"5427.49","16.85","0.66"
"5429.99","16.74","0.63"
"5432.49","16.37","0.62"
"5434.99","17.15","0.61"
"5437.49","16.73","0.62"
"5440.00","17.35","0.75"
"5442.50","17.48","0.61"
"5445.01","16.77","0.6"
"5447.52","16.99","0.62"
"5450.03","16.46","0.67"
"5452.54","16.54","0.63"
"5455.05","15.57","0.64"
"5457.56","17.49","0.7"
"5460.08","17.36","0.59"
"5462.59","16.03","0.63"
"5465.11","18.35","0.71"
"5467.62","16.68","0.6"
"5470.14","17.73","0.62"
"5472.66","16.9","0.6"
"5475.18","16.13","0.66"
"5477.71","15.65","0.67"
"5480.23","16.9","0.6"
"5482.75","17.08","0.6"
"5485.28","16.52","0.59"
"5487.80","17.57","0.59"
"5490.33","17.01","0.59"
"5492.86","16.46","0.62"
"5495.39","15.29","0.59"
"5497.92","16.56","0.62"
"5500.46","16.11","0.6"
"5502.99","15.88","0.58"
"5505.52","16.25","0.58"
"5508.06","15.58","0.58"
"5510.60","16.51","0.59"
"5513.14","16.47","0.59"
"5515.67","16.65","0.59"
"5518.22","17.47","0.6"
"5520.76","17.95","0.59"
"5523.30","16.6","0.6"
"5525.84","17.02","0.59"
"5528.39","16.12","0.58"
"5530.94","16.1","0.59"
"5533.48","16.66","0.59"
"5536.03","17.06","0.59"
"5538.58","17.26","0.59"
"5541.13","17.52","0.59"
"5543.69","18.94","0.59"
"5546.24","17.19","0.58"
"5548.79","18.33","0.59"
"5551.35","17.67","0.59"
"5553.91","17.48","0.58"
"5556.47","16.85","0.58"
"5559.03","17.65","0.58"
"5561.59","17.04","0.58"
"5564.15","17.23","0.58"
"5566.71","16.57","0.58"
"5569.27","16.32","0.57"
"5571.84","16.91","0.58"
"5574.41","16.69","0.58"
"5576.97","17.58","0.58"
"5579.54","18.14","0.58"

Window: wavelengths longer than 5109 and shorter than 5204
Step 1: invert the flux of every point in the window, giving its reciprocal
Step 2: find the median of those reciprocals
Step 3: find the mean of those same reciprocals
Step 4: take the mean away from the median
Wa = -0.0011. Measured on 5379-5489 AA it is -0.0004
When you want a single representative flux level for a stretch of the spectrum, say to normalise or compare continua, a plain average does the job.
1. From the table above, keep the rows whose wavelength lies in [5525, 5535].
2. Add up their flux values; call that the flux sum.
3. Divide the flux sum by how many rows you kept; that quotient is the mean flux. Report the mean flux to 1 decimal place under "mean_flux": 16.5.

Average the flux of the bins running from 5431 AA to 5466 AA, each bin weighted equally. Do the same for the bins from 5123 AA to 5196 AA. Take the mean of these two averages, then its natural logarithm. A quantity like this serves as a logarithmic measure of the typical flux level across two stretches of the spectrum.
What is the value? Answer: 2.74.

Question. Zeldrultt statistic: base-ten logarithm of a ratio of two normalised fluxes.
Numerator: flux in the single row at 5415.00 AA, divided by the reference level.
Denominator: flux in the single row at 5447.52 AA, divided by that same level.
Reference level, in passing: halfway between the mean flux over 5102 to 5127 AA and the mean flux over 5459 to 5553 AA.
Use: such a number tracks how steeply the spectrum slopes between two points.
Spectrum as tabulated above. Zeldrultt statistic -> 0.012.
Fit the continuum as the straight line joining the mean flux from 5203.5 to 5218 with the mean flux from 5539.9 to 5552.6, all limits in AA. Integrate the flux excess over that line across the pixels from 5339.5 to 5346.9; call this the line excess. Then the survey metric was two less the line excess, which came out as -2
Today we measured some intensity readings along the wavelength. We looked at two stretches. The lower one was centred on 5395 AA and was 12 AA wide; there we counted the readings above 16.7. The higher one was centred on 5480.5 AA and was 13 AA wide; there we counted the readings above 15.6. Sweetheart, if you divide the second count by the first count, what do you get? 5.0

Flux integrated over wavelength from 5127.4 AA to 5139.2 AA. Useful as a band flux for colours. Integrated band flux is 176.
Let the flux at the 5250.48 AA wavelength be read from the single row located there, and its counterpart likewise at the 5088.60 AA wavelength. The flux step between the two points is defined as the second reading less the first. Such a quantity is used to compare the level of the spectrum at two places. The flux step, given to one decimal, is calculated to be -1.9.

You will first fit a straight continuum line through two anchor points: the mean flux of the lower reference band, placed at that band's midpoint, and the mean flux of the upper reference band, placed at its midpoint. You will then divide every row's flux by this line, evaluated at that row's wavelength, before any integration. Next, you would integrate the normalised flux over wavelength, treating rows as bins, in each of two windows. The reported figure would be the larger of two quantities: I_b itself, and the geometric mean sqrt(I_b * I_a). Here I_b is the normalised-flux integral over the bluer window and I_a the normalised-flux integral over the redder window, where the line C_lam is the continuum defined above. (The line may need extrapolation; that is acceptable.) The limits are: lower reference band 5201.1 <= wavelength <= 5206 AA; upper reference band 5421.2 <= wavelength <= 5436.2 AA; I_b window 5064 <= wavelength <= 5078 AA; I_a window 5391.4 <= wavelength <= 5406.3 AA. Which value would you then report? 14.4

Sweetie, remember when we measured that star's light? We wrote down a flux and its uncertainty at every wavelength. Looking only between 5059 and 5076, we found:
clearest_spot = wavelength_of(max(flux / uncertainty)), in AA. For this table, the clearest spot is 5074.56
